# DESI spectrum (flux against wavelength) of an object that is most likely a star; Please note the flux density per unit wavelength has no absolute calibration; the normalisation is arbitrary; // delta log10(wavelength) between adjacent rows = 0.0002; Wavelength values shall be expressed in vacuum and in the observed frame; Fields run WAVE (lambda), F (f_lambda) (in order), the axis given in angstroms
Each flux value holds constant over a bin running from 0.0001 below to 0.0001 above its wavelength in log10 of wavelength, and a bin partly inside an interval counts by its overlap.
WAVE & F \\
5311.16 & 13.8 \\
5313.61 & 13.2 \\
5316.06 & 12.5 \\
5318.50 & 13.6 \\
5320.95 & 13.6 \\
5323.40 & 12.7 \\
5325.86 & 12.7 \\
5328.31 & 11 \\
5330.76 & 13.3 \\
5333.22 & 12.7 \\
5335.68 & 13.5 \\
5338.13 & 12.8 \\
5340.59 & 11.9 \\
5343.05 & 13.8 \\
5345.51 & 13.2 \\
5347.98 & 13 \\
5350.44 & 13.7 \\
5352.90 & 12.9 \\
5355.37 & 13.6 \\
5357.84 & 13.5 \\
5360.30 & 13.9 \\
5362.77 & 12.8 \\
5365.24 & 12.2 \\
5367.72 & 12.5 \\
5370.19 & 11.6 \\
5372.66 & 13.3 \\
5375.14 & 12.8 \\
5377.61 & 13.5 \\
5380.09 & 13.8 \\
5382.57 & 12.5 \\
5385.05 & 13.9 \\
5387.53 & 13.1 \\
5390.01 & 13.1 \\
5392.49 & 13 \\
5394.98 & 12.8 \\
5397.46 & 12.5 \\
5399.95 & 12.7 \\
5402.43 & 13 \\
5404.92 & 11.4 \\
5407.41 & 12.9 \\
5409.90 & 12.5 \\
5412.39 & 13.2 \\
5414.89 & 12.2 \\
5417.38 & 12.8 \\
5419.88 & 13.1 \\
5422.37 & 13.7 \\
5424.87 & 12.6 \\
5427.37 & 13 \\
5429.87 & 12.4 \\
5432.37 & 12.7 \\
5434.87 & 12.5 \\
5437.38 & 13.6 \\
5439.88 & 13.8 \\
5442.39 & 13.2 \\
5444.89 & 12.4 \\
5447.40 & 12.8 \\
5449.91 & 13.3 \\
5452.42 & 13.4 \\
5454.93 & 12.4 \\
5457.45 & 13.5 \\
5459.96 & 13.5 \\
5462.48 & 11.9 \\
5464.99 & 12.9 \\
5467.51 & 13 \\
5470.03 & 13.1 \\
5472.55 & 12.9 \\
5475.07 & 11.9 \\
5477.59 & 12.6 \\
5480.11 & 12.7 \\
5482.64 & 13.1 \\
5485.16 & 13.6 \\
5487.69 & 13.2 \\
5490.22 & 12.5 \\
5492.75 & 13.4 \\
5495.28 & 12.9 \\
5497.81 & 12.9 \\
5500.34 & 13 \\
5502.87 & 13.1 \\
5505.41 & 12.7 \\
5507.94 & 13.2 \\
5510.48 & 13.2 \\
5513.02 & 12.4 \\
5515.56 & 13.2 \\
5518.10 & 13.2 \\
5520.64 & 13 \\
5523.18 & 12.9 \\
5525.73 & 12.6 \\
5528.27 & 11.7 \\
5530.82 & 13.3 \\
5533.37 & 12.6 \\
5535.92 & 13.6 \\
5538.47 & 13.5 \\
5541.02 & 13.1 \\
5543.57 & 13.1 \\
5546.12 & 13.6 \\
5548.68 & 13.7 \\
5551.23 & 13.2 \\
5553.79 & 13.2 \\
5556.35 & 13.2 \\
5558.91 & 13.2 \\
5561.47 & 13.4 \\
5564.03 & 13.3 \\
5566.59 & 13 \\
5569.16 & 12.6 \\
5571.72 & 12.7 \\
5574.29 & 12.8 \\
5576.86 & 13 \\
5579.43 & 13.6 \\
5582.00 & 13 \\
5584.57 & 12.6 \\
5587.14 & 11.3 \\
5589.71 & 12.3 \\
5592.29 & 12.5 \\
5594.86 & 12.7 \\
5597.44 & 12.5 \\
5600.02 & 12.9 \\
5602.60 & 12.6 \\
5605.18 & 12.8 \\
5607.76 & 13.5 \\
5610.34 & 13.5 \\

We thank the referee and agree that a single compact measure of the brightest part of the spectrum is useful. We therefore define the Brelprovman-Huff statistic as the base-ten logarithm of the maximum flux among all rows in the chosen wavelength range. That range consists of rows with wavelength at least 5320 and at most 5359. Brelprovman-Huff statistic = 1.14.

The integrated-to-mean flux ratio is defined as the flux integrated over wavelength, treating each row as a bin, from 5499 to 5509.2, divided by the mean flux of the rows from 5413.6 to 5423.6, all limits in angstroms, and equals 10.2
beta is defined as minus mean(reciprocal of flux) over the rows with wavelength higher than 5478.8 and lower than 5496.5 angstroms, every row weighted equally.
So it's -0.0766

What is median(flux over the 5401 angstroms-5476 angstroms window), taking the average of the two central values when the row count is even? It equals 12.9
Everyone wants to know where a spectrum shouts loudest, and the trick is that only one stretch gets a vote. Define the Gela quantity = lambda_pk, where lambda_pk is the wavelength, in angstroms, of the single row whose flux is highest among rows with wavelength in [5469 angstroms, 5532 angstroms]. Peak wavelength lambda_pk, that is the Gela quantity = 5485.16 angstroms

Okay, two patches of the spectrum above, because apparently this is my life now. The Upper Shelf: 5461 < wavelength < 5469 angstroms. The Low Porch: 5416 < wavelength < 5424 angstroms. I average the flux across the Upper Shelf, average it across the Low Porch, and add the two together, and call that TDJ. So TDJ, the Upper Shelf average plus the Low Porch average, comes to 25.8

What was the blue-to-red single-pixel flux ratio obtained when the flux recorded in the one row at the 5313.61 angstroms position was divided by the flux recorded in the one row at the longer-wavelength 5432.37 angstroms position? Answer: 1.039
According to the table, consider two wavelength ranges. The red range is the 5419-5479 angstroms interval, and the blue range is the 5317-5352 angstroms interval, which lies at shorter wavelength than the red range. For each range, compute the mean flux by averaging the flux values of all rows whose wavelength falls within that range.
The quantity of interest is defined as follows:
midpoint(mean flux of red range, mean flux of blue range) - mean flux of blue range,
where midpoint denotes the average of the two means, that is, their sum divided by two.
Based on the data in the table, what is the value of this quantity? -0.020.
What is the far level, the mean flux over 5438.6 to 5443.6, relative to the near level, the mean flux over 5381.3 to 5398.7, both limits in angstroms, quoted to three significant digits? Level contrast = 1.04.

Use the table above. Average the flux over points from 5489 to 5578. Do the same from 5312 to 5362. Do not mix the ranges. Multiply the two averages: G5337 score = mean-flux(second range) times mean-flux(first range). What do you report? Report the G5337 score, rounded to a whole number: 170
